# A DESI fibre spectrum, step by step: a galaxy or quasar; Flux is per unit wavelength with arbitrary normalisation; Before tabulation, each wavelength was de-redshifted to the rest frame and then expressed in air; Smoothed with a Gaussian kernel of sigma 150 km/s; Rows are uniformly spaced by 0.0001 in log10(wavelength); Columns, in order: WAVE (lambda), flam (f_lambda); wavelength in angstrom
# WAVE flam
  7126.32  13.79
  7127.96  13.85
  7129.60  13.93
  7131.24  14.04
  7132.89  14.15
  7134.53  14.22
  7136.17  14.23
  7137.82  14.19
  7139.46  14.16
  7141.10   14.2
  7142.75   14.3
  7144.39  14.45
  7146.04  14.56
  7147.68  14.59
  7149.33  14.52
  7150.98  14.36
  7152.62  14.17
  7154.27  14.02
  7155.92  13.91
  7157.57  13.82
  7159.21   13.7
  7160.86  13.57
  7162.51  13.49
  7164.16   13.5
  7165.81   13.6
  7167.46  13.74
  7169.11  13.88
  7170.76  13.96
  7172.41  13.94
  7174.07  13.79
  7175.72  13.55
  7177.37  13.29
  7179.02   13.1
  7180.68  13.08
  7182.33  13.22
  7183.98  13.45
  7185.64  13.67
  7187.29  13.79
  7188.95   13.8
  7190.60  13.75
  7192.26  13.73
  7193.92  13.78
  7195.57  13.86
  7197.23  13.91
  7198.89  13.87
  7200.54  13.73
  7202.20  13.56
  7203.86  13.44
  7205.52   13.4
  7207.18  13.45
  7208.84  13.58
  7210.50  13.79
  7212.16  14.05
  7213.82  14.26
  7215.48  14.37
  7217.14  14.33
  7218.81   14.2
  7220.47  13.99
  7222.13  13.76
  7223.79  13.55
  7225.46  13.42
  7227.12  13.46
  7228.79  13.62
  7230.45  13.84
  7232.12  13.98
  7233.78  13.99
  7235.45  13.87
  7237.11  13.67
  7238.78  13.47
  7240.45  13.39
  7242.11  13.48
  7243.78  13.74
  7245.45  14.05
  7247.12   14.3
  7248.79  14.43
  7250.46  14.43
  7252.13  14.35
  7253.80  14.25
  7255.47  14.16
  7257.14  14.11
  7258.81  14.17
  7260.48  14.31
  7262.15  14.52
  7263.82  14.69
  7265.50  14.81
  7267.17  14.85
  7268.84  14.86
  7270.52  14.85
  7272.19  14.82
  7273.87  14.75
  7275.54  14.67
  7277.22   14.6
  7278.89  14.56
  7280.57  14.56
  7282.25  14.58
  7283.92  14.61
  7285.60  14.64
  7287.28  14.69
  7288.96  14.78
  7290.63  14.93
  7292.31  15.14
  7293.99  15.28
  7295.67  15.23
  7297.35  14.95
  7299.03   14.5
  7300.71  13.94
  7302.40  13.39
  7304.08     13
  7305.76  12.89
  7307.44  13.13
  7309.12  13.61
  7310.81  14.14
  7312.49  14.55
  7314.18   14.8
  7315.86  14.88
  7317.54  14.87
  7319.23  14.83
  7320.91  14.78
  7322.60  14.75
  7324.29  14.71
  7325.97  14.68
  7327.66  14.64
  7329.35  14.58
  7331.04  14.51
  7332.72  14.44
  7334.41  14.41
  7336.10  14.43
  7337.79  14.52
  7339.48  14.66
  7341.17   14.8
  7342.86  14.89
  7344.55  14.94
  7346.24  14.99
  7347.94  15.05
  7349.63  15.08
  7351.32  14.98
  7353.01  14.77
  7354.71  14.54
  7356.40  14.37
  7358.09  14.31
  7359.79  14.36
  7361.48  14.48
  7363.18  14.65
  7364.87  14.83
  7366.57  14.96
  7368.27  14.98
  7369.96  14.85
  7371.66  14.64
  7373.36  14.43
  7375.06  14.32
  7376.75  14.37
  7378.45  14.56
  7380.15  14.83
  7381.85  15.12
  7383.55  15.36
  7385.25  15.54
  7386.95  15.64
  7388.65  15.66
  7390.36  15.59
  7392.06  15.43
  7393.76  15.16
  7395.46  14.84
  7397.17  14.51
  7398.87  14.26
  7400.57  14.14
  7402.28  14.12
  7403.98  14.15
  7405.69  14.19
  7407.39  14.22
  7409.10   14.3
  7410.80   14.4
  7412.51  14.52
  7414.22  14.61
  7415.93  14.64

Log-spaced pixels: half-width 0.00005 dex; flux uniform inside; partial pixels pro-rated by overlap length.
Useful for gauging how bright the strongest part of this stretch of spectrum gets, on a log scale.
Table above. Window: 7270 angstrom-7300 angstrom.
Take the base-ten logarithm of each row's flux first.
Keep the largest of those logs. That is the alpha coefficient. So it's 1.18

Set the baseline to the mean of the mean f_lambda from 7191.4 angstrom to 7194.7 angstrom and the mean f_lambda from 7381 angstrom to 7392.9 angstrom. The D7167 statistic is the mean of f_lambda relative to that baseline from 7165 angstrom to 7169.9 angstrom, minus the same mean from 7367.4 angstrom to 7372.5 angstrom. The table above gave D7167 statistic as -1.1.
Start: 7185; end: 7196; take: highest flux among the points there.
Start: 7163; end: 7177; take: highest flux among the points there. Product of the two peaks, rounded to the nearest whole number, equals 193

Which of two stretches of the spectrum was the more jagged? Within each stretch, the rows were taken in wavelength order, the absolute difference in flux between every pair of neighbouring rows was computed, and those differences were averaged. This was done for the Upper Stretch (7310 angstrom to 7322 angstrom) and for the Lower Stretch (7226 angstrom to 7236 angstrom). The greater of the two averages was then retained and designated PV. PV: 0.140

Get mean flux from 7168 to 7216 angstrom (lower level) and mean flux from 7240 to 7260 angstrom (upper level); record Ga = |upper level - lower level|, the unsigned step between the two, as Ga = 0.4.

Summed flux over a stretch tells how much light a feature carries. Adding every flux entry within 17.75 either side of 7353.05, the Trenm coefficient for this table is 309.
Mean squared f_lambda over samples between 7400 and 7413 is 203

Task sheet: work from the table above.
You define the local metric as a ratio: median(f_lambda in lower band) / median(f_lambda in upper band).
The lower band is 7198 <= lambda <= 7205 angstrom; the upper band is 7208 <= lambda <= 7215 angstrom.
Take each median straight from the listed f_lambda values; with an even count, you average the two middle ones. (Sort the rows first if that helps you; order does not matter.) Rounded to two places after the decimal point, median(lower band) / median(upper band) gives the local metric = 0.98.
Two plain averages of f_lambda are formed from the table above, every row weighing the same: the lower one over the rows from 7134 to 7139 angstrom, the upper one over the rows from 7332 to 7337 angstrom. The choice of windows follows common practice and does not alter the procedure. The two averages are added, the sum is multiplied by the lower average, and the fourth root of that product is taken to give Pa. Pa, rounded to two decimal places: 4.49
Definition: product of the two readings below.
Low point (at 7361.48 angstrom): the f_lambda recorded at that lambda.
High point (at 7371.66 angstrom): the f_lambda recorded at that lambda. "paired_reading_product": 212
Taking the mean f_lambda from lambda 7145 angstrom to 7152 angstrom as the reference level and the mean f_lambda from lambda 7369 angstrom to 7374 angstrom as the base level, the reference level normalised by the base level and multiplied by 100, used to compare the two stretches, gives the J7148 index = 99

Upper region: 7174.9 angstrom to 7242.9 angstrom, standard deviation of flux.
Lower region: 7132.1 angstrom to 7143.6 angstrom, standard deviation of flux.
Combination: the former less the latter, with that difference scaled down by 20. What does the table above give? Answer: 0.013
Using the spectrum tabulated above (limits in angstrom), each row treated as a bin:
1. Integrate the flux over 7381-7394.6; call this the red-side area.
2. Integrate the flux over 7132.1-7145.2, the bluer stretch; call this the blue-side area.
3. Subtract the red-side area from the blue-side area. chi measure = -23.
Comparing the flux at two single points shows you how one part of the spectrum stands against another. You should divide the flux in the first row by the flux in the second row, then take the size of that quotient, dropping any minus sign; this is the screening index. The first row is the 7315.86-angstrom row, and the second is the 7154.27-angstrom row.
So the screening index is 1.06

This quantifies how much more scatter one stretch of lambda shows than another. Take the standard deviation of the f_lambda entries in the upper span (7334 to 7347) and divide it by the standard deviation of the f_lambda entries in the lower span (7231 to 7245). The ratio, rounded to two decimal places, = 0.98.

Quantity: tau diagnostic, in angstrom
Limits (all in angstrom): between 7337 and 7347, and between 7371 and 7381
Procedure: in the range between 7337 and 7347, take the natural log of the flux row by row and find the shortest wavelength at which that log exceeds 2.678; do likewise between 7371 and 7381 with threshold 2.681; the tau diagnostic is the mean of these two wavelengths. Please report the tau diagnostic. 7355.6 angstrom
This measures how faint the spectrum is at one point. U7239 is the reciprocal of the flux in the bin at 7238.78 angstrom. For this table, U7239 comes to 0.0742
